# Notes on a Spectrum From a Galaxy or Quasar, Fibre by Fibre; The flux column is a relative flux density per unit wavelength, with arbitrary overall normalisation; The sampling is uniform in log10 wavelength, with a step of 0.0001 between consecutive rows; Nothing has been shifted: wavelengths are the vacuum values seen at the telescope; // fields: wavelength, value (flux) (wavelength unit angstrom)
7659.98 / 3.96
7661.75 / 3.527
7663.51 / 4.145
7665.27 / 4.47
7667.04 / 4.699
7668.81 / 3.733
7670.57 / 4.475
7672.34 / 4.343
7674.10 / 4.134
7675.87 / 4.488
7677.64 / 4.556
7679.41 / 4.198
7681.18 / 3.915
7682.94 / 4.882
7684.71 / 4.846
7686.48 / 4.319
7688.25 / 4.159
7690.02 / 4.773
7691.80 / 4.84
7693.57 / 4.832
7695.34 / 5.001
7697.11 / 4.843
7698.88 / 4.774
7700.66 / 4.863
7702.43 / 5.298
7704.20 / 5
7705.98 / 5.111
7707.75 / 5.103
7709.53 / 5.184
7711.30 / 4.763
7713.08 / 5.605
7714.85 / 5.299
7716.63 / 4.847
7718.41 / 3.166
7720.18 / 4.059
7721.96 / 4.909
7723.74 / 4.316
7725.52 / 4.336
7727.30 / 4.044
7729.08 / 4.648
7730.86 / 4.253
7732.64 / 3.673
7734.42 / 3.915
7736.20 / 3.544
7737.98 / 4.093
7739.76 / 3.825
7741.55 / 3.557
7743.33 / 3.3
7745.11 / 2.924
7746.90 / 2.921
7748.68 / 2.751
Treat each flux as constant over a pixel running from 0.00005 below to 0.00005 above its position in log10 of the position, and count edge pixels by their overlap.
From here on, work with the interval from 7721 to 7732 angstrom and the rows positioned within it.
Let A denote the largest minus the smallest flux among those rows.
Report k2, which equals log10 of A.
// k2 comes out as -0.063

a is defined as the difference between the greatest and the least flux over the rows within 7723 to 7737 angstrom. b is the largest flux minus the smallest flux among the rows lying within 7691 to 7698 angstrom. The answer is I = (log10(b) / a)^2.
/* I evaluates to 0.489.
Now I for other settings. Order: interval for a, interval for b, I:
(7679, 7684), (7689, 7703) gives 0.084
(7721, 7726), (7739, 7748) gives 0.005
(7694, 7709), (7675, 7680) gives 0.725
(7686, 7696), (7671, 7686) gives 0.000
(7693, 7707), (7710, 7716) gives 0.020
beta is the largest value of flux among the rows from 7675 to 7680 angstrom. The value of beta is 4.556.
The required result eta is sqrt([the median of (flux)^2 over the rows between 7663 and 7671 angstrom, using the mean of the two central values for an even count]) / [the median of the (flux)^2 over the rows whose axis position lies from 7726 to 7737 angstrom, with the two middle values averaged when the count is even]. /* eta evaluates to 0.28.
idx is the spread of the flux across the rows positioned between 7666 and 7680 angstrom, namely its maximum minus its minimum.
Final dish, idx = 1.0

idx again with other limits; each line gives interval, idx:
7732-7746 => 1.2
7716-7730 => 1.7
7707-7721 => 2.4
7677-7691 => 1.0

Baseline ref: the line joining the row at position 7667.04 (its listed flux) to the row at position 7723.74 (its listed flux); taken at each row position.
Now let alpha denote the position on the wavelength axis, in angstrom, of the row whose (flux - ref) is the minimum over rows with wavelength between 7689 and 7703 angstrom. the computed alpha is 7690.02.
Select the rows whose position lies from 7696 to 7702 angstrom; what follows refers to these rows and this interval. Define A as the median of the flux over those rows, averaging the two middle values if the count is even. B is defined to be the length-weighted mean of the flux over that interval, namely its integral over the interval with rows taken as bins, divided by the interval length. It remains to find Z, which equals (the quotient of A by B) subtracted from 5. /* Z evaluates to 4.01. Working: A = 4.8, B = 4.9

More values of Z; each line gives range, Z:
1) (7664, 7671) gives 3.97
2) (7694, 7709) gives 4.00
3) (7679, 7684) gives 4.04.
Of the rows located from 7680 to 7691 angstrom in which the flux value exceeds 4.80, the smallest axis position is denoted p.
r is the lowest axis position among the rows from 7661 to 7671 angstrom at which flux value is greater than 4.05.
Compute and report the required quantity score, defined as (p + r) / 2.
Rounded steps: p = 7682.94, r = 7663.51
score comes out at 7673.2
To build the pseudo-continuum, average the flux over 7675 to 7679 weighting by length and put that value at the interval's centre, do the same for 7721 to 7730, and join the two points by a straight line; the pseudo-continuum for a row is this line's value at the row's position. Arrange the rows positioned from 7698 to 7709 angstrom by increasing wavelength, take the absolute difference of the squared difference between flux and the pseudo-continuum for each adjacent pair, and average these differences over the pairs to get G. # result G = 0.23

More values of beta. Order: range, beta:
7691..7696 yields 5.001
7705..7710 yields 5.184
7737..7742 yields 4.093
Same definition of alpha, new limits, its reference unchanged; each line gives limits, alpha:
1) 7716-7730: 7718.41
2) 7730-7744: 7743.33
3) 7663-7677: 7668.81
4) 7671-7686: 7681.18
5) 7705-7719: 7718.41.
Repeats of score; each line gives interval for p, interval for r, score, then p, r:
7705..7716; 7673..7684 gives 7690.0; 7705.98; 7674.10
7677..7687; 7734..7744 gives 7710.5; 7682.94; 7737.98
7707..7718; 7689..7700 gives 7698.9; 7707.75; 7690.02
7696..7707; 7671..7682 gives 7684.7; 7697.11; 7672.34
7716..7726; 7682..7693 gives 7699.8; 7716.63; 7682.94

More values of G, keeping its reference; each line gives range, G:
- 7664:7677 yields 0.23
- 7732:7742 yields 0.43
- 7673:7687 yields 0.10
